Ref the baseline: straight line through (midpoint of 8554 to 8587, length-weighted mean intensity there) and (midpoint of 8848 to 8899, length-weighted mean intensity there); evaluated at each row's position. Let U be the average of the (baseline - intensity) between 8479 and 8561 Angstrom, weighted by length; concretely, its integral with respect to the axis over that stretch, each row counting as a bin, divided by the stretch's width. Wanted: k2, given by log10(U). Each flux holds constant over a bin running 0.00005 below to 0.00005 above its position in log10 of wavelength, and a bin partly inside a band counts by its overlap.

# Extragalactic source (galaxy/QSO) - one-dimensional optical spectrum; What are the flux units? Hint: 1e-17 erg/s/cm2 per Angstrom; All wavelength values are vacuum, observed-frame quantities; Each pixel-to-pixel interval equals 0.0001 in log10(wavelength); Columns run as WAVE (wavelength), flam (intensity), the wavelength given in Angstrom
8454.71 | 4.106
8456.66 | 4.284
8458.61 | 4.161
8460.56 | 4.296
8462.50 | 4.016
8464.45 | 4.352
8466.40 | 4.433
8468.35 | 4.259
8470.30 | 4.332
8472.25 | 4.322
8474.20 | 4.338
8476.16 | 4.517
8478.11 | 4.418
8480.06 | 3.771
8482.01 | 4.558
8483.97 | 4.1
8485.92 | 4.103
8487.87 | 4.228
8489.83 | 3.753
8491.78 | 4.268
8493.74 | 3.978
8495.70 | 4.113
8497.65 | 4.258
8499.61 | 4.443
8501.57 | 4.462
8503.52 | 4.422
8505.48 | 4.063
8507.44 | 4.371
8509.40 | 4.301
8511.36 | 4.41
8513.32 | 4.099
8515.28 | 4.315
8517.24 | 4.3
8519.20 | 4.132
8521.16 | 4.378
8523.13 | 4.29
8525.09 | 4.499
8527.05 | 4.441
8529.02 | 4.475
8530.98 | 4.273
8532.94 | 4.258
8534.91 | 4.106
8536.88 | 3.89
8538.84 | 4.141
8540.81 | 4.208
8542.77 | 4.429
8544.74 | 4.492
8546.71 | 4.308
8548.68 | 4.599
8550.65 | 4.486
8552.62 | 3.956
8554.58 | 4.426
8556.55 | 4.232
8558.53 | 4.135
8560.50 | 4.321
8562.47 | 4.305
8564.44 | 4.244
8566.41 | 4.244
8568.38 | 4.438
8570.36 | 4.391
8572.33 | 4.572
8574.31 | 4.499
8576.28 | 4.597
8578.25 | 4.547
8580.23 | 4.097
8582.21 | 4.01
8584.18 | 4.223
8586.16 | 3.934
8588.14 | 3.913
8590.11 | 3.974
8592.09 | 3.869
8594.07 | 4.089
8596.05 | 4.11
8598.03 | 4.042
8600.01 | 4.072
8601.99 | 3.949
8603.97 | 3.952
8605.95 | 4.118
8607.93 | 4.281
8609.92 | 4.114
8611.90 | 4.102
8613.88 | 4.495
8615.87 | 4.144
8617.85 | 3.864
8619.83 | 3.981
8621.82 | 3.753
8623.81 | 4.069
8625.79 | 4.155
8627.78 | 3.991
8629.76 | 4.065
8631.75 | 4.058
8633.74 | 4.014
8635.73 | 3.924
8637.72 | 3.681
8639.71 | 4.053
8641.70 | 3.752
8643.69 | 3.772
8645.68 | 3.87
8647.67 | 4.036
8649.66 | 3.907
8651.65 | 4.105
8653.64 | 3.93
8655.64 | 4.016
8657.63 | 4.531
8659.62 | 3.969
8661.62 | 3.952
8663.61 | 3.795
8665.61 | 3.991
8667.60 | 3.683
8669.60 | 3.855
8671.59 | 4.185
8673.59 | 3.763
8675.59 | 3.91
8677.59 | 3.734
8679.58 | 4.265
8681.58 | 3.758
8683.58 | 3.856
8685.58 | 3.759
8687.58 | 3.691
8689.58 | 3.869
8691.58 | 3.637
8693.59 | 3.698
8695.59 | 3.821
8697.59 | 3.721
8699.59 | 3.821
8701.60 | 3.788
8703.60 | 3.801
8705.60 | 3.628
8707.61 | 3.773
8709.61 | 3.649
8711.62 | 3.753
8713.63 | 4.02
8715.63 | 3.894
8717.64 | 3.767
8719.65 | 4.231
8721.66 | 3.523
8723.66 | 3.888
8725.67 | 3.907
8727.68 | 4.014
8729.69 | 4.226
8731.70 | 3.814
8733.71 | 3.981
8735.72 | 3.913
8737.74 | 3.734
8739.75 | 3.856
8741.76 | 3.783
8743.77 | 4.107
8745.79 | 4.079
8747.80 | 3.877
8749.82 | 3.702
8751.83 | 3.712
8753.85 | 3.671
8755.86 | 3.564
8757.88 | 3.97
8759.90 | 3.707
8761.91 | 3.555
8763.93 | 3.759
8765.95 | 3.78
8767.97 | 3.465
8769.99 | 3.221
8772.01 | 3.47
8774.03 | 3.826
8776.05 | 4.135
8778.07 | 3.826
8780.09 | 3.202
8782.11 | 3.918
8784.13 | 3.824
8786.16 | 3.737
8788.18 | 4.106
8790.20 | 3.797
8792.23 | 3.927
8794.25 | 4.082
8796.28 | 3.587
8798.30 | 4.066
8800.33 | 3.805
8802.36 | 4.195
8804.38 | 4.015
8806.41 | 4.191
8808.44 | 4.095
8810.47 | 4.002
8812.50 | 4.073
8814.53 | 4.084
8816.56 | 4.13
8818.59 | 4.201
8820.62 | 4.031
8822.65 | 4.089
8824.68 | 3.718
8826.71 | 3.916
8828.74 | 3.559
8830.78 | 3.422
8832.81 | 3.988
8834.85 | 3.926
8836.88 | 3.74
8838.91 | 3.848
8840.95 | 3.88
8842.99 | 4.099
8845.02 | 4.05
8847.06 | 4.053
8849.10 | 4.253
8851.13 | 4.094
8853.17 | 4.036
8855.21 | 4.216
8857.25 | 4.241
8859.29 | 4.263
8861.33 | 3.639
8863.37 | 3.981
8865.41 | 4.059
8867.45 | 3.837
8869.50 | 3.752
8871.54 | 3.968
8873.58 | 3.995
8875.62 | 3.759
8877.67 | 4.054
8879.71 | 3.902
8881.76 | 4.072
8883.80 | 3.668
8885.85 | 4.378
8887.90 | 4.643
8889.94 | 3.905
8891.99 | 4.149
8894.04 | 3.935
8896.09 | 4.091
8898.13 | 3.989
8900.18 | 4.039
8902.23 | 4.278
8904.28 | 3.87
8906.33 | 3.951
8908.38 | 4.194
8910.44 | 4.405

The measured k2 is -1.0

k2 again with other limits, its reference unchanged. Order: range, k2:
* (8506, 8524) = -1.1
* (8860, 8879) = -0.9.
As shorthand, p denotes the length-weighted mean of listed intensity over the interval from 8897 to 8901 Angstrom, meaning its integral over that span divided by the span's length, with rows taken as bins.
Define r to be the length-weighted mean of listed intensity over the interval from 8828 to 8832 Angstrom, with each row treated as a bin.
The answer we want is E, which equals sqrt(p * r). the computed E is 3.8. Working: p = 4.0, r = 3.5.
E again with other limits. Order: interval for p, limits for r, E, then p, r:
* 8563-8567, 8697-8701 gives 4.0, 4.3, 3.8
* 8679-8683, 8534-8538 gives 4.0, 4.0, 4.0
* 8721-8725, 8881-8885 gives 3.8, 3.7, 3.9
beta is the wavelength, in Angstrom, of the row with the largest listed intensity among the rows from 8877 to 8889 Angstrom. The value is 8887.90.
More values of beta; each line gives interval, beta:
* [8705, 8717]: 8713.63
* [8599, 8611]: 8607.93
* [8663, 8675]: 8671.59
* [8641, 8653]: 8651.65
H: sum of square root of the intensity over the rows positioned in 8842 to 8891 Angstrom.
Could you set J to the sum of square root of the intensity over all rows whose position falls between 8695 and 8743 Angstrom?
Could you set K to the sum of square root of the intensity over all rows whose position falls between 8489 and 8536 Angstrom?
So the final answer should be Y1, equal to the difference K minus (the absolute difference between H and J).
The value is 48.4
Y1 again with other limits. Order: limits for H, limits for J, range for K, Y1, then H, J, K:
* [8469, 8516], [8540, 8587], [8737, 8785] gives 46.0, 49.4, 49.9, 46.4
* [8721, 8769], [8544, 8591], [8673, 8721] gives 44.1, 46.9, 49.7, 46.9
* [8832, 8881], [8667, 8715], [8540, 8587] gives 48.8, 47.9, 46.8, 49.9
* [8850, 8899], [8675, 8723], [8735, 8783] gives 45.1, 48.1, 46.8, 46.4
